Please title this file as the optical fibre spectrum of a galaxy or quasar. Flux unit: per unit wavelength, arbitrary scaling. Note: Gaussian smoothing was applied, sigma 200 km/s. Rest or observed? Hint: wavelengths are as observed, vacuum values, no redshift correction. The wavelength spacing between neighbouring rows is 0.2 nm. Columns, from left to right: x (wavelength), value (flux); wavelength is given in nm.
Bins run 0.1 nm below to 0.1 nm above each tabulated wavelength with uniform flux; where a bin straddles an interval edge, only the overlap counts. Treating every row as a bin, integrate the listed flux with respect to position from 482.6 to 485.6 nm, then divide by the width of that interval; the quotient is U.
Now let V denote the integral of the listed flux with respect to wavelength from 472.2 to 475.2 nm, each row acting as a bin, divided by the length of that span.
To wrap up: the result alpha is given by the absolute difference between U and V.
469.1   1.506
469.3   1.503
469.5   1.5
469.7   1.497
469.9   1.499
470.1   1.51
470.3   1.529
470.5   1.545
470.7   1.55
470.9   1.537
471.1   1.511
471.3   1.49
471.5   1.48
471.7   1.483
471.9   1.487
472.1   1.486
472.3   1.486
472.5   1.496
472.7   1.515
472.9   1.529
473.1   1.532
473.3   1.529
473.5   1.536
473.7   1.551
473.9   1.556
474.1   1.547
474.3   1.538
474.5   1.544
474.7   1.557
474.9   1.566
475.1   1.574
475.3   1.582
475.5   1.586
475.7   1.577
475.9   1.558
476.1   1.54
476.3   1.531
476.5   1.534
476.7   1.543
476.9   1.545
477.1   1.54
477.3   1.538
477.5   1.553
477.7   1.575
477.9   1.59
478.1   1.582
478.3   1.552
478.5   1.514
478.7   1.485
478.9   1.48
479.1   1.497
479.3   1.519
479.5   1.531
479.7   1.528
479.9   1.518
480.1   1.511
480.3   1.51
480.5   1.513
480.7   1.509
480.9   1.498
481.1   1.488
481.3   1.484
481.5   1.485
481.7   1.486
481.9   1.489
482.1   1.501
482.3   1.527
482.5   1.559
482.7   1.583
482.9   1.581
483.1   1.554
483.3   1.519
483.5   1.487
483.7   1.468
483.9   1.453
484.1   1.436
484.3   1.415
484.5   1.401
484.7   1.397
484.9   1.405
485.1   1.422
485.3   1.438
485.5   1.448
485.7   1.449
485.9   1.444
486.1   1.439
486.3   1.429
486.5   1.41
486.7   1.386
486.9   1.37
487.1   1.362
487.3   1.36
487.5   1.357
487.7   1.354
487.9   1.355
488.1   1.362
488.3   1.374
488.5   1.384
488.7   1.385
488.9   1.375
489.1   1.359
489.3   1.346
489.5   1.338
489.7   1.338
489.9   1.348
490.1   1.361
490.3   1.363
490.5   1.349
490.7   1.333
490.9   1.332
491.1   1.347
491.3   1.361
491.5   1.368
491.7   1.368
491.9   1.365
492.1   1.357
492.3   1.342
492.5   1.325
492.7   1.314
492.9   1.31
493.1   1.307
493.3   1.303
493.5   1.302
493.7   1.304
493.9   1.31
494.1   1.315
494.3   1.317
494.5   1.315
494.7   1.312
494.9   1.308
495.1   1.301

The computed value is 0.070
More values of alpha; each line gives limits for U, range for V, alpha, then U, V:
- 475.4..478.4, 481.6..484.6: 0.059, 1.56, 1.50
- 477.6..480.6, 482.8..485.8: 0.069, 1.53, 1.46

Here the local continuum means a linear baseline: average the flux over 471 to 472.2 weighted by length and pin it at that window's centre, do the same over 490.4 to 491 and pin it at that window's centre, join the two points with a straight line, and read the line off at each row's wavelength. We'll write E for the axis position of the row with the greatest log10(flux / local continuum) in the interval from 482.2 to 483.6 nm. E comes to 482.7 nm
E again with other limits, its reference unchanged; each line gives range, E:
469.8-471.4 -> 470.7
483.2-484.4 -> 483.3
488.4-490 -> 488.7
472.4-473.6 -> 473.5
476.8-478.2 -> 477.9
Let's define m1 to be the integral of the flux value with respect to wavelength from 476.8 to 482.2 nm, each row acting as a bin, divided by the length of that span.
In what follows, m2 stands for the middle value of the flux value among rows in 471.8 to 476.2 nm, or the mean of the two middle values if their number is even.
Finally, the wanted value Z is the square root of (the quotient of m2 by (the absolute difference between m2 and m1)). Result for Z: 8.2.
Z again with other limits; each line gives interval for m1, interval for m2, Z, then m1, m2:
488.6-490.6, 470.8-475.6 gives 2.9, 1.36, 1.53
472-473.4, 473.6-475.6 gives 5.8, 1.51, 1.56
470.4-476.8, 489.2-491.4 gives 2.7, 1.53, 1.35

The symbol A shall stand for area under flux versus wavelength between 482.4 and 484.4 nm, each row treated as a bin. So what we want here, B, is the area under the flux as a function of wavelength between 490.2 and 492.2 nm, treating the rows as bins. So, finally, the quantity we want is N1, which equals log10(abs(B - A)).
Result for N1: -0.52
